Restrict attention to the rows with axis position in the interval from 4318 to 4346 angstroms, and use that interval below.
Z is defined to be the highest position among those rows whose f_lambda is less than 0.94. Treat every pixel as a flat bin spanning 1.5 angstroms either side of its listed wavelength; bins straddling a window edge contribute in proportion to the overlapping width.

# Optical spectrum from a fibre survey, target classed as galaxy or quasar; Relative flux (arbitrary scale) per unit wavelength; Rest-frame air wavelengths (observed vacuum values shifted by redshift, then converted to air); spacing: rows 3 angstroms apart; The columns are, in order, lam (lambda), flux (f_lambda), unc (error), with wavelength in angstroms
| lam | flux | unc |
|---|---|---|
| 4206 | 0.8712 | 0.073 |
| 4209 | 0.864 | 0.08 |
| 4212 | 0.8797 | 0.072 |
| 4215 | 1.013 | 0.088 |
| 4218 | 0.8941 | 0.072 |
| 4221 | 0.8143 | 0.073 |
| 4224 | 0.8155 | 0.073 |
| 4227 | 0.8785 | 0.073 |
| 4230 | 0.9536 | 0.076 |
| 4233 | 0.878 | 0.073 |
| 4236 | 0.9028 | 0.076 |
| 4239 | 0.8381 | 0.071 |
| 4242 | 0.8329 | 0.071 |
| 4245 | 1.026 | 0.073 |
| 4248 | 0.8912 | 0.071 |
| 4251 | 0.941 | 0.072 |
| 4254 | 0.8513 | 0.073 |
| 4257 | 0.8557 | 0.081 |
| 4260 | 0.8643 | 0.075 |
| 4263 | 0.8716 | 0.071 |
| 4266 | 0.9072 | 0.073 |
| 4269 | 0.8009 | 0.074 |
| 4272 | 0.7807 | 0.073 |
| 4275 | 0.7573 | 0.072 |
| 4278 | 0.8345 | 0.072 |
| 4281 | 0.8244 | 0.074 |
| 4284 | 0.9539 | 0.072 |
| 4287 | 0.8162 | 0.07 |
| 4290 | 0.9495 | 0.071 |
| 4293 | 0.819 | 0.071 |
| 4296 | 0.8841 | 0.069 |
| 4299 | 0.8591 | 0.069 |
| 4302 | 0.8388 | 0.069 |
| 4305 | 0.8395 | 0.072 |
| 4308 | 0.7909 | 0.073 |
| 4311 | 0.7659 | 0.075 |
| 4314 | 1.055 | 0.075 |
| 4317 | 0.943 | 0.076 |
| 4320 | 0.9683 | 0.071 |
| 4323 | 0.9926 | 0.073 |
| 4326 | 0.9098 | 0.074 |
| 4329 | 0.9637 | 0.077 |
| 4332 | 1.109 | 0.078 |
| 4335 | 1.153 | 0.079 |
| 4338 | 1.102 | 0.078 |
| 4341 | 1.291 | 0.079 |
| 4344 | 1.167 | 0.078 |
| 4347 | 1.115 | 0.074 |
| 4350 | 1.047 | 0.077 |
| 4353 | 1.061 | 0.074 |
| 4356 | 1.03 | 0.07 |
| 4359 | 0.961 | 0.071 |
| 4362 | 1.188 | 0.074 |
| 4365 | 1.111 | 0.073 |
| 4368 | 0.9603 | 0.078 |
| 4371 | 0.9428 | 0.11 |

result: 4326 angstroms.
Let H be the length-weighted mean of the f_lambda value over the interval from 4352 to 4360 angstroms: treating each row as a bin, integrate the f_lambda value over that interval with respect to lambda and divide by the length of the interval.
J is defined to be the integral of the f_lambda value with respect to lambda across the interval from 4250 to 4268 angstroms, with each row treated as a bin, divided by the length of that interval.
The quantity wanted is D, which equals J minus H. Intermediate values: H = 1.0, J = 0.88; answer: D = -0.14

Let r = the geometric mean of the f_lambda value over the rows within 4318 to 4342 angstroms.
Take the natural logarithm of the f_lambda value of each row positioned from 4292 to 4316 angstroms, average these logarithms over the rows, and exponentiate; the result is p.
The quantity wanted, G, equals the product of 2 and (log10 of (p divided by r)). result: -0.18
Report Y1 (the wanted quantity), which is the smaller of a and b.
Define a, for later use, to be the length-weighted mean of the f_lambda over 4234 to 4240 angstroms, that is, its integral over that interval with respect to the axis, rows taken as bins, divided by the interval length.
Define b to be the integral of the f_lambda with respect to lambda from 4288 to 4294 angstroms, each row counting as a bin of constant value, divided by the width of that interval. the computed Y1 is 0.87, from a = 0.87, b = 0.884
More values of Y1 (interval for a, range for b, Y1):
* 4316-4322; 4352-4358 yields 0.96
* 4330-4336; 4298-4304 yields 0.85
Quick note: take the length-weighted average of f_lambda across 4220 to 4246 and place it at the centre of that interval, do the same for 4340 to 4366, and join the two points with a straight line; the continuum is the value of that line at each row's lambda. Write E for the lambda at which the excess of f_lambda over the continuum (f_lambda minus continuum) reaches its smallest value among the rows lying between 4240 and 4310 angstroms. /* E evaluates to 4308 angstroms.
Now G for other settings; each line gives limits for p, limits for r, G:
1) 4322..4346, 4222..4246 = 0.17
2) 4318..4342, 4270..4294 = 0.20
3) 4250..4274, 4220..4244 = -0.01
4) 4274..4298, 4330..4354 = -0.24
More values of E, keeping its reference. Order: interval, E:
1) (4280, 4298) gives 4293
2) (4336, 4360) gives 4359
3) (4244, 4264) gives 4257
